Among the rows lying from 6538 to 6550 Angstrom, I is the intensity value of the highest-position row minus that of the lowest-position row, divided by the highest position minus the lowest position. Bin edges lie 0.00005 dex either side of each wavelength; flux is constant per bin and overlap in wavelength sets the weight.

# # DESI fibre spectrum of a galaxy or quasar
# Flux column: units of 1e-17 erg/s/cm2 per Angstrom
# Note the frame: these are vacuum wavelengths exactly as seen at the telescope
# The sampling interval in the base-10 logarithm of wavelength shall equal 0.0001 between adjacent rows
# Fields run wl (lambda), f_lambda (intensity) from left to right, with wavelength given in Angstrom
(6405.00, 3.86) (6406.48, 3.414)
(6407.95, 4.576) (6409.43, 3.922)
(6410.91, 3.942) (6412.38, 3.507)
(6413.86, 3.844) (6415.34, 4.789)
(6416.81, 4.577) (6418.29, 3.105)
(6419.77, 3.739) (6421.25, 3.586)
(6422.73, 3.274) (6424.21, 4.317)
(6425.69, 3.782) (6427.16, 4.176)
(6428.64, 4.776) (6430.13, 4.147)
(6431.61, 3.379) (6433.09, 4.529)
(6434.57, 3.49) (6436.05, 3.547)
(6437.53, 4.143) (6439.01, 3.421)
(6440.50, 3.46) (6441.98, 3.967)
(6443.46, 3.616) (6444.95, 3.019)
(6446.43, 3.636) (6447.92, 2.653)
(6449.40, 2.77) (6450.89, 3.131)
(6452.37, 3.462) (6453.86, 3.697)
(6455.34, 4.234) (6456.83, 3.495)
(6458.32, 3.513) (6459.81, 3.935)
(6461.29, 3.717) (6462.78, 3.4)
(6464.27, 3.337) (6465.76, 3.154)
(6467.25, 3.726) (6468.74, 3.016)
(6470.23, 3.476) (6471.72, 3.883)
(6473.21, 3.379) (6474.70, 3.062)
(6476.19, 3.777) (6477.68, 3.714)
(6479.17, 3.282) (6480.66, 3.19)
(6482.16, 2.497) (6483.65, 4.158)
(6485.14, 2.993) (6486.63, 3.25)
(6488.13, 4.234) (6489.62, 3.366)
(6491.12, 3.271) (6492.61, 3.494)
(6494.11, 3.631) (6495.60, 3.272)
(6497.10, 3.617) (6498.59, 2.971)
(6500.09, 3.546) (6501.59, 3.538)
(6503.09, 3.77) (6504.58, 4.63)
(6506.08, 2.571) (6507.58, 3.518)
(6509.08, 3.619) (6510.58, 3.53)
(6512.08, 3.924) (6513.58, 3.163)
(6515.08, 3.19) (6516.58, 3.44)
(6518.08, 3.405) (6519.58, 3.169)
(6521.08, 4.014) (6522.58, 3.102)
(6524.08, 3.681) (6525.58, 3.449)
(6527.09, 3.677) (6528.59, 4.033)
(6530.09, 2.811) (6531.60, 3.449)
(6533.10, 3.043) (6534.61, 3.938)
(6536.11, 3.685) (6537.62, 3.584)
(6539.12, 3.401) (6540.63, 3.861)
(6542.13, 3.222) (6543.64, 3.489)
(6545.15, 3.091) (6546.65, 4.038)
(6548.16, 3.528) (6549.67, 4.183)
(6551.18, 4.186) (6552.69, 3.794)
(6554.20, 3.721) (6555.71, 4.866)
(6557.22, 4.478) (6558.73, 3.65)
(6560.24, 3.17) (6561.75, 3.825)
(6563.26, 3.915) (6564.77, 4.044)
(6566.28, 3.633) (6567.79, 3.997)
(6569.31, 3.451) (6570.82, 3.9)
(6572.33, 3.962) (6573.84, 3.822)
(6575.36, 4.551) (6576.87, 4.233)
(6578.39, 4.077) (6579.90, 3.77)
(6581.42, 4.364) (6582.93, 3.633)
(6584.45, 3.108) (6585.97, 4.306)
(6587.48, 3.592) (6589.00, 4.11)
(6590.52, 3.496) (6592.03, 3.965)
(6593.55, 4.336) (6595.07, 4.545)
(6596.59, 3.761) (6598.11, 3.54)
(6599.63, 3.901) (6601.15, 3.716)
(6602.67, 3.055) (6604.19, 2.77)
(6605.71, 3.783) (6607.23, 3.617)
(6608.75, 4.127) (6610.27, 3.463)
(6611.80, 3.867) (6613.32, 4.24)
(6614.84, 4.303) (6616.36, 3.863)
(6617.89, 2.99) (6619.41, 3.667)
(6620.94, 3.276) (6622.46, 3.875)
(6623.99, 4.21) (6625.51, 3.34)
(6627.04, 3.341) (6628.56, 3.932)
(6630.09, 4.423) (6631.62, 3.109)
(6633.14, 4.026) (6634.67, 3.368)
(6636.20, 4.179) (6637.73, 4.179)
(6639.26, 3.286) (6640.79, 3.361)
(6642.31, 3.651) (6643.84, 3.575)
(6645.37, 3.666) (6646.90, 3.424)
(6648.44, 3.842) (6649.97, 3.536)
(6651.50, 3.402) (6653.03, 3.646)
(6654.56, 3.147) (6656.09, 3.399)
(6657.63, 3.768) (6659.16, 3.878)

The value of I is 0.074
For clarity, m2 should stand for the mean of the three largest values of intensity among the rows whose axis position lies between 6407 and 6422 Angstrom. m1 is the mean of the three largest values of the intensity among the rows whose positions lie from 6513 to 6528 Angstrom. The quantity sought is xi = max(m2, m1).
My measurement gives 4.65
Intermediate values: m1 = 3.79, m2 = 4.65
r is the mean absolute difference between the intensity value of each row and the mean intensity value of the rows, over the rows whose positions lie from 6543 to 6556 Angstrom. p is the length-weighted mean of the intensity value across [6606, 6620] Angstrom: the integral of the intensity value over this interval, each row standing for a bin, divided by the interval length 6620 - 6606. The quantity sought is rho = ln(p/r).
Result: 2.27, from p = 3.80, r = 0.39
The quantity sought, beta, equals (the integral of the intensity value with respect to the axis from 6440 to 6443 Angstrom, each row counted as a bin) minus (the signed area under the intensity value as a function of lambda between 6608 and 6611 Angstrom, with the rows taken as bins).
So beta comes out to -0.2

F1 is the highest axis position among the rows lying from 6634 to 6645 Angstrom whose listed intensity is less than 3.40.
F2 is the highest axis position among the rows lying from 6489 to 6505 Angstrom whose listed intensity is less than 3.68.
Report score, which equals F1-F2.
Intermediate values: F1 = 6640.79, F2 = 6501.59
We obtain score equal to 139.2 Angstrom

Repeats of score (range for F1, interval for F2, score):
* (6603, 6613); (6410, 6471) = 134.0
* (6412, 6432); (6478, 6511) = -79.0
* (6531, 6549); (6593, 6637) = -89.5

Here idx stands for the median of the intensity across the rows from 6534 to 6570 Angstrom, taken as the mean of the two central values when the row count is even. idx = 3.76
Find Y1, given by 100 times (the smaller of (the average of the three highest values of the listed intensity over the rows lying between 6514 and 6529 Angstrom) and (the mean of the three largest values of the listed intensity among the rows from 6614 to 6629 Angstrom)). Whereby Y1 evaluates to 391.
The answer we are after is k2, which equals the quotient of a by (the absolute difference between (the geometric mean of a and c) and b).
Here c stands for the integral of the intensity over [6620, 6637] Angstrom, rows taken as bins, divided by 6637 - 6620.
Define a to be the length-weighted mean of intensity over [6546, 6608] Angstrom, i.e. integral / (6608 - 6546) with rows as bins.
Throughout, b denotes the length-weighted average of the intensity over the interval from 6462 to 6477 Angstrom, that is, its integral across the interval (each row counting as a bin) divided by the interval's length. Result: 10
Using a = 3.9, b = 3.42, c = 3.73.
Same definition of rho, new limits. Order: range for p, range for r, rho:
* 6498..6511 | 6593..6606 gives 2.19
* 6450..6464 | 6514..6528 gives 2.79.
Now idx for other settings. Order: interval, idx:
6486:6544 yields 3.49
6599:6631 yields 3.78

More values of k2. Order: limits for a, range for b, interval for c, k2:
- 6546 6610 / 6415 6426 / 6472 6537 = 19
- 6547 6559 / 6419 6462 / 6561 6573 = 15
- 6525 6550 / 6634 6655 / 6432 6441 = 66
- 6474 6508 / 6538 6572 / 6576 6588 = 27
